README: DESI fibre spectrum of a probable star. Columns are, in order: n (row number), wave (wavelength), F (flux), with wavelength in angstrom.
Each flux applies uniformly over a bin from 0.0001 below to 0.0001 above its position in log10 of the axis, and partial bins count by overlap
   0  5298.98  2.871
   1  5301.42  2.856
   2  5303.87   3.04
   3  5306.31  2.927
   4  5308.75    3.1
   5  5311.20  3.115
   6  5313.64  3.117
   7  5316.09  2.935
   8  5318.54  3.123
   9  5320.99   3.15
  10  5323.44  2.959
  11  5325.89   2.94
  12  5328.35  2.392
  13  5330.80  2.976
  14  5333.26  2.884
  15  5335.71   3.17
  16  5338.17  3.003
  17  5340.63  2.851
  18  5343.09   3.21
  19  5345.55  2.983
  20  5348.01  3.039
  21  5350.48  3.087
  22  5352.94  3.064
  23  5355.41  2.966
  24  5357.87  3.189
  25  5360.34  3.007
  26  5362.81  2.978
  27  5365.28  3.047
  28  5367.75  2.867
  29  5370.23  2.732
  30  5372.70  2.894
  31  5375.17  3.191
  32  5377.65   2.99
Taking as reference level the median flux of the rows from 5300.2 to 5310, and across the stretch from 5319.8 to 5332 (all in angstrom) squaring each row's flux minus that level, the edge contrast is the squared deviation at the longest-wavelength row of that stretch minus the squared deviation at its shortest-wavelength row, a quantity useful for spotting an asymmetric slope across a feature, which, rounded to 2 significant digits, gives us -0.028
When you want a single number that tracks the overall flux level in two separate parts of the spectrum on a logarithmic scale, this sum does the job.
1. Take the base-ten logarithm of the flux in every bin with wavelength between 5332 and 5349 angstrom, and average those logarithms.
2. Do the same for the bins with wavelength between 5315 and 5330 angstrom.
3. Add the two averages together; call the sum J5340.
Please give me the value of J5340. 0.943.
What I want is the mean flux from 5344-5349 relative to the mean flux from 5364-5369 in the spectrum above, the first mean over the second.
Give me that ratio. 1.02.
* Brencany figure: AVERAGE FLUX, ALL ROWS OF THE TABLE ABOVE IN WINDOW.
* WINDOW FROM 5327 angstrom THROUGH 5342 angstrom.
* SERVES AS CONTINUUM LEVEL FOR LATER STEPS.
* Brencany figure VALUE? 2.88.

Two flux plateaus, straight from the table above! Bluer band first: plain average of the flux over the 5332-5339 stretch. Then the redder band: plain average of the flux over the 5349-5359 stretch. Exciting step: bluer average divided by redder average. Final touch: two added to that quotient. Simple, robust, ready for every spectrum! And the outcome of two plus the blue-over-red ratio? 2.98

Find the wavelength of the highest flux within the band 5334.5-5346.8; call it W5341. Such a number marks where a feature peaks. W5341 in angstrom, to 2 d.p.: 5343.09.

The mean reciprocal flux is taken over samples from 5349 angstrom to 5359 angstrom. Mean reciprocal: 0.325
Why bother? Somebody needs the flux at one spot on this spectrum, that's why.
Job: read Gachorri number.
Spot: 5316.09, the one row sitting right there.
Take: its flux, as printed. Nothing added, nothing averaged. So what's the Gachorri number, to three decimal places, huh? 2.935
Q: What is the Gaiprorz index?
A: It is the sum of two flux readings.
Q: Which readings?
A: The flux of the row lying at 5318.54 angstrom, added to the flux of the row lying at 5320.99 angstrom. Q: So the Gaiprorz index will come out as 6.27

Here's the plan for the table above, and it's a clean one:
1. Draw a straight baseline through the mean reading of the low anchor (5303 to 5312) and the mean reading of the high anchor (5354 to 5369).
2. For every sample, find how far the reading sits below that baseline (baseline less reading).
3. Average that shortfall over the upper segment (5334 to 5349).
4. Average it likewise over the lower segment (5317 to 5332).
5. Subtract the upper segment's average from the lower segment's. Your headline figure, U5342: 0.13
